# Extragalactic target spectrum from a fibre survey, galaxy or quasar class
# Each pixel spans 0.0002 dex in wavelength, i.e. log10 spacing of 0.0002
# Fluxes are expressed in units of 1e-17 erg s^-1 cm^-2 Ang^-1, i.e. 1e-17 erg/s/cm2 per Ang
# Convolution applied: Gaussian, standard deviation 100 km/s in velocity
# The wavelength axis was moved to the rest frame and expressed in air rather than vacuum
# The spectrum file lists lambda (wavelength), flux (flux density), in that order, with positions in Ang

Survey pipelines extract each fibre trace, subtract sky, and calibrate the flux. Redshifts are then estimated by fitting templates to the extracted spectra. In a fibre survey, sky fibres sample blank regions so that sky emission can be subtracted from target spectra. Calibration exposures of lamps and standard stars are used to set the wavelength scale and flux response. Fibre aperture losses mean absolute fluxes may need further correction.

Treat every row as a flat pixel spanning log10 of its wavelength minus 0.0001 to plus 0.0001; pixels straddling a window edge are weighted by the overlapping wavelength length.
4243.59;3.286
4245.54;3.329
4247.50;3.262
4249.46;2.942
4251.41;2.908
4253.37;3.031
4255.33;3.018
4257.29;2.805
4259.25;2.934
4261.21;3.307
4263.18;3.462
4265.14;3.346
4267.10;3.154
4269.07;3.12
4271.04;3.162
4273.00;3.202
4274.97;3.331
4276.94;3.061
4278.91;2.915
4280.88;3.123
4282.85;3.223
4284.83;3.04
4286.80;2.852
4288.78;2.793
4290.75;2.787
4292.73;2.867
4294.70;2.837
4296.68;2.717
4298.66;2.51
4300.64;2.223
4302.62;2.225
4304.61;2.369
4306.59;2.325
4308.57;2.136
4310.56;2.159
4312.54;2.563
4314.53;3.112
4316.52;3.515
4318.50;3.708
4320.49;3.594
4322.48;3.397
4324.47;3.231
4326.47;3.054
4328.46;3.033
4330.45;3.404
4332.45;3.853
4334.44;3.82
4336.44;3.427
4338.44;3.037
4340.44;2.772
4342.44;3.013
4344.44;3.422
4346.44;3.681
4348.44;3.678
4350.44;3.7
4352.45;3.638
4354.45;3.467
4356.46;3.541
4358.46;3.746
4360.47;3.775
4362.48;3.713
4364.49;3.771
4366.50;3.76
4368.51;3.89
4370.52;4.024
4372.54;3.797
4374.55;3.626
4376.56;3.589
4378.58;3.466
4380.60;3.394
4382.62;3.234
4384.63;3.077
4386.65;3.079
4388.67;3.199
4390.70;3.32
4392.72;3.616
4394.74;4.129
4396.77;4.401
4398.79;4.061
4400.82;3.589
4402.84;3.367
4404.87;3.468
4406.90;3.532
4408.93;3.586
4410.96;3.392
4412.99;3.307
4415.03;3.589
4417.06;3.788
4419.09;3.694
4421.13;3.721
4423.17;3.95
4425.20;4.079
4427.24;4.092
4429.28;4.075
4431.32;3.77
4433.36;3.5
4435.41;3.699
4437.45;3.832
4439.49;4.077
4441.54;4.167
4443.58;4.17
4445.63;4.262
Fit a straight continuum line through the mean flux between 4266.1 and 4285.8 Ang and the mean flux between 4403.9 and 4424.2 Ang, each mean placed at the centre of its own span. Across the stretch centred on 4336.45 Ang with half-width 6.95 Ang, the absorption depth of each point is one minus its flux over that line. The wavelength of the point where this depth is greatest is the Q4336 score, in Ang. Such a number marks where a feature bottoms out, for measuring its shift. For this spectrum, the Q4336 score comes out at 4340.44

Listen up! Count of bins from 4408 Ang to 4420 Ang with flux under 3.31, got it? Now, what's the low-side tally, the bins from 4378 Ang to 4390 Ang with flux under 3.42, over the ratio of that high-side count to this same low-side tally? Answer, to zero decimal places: 25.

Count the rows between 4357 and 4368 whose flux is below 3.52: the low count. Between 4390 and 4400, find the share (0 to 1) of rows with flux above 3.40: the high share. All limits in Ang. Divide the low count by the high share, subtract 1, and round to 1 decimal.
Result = -1.0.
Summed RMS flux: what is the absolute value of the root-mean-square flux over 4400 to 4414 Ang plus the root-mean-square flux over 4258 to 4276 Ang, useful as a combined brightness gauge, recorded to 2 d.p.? 6.69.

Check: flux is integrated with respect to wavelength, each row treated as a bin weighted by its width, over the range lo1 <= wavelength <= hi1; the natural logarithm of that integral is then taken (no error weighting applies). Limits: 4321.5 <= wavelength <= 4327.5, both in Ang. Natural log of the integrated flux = 2.96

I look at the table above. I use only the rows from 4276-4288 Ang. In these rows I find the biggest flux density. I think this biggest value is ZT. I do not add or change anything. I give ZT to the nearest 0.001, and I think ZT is 3.223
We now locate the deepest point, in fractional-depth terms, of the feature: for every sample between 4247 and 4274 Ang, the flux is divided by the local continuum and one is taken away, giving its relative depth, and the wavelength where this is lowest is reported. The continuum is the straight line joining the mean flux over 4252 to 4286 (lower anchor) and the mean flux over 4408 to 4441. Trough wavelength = 4257.29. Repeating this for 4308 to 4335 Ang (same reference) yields 4308.57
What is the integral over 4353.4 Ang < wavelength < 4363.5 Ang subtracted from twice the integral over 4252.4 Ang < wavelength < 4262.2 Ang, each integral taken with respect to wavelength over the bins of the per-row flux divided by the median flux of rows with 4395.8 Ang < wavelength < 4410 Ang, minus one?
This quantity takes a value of -3.3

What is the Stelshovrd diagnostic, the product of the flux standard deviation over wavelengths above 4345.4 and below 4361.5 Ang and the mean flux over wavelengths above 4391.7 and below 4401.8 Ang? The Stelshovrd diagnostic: 0.4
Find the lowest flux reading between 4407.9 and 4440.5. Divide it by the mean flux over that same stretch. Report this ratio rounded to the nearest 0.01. 0.88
